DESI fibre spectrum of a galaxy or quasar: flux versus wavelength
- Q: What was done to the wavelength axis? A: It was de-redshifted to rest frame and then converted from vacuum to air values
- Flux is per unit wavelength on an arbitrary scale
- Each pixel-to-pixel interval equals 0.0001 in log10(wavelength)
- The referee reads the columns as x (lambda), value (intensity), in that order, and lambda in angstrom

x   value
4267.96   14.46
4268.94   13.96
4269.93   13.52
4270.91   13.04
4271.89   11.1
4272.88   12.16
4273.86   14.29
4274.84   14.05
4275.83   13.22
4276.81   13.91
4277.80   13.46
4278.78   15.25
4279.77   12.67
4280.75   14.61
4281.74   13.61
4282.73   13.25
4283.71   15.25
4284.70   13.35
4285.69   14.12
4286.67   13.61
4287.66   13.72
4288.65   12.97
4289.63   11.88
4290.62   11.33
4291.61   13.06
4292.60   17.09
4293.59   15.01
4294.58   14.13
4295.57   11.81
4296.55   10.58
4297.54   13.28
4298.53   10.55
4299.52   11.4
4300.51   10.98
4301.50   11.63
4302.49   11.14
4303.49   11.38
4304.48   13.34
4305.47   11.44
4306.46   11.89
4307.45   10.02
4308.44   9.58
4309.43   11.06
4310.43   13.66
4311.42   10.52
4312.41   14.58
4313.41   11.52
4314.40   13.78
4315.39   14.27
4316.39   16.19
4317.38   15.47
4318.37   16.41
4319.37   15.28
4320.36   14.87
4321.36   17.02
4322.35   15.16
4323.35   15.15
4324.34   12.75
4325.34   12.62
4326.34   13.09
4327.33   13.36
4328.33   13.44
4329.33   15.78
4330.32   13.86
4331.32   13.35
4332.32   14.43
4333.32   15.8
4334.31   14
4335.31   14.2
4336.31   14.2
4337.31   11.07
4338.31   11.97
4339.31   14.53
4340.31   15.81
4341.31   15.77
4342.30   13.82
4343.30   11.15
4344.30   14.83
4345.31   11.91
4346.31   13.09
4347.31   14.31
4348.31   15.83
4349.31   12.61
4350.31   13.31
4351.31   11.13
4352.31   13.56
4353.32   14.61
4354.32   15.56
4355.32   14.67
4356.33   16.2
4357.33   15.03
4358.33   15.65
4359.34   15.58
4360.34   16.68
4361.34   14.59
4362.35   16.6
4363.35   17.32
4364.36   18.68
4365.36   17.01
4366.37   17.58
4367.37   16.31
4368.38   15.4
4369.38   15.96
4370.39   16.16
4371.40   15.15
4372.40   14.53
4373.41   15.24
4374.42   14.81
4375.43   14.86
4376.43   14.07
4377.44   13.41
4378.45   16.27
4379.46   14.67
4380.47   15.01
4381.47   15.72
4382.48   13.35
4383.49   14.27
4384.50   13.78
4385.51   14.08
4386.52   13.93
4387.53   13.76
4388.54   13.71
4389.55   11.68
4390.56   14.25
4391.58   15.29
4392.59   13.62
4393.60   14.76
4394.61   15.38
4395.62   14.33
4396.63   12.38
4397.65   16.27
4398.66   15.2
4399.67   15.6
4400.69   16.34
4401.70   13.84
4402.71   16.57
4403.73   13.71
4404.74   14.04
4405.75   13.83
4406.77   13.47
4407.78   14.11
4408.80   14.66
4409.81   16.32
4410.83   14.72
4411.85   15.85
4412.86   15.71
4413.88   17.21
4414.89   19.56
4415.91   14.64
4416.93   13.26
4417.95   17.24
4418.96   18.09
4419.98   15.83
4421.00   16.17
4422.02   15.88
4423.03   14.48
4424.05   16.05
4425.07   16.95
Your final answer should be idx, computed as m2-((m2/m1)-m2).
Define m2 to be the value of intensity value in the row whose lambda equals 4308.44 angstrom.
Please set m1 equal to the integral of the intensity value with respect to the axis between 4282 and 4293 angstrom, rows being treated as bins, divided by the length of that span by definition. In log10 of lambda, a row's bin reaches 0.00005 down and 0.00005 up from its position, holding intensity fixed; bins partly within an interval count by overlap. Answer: 18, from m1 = 13.6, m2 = 9.58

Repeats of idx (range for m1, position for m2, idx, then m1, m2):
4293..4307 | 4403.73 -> 26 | 12.1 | 13.71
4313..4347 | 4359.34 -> 30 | 14.1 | 15.58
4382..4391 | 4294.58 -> 27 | 13.6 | 14.13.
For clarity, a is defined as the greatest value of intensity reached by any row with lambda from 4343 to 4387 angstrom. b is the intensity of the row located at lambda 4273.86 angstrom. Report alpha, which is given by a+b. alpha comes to 33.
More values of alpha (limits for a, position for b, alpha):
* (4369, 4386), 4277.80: 30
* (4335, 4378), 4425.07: 36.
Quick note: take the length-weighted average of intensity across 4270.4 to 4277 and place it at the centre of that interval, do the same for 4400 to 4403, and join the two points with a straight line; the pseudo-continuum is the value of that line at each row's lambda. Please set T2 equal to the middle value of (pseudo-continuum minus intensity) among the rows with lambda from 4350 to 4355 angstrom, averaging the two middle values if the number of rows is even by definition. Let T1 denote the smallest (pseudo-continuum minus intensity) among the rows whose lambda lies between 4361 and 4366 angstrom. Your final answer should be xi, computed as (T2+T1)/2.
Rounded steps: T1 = -3.9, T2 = 1.0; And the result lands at -1.4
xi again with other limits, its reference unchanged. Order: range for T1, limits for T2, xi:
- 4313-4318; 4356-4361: -1.6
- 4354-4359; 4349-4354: -0.2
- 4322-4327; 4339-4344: -0.7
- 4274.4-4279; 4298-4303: 0.2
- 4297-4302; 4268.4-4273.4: 0.1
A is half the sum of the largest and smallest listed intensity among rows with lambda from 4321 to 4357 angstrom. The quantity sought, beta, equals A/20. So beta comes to 0.70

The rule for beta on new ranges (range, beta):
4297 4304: 0.60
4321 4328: 0.74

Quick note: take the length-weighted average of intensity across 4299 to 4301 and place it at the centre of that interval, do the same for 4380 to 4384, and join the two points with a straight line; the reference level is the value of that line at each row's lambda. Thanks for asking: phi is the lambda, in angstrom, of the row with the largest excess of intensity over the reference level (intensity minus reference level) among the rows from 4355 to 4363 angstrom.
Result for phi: 4360.34 angstrom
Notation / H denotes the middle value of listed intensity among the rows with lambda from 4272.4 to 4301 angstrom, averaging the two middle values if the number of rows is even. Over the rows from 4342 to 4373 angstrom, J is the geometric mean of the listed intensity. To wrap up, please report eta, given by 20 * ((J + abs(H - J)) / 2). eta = 164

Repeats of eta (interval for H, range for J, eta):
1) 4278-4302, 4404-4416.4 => 173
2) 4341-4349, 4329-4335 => 149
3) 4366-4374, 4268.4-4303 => 157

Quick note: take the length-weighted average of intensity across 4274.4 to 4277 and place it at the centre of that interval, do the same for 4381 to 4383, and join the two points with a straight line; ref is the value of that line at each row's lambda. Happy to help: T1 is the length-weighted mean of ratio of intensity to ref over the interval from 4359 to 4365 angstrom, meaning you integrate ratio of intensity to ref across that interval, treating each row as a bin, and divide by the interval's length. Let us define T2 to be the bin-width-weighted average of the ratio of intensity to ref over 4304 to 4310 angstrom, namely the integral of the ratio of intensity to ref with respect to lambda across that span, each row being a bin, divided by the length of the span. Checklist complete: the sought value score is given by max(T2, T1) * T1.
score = 1.34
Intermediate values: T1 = 1.159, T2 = 0.81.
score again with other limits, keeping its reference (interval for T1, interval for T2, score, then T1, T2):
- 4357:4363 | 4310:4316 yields 1.21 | 1.100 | 0.94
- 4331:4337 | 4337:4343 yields 1.02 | 1.008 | 0.98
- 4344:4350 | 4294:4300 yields 0.93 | 0.963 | 0.87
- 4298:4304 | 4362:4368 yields 0.97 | 0.805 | 1.20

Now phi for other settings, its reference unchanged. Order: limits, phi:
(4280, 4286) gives 4283.71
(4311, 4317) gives 4316.39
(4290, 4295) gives 4292.60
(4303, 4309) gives 4304.48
